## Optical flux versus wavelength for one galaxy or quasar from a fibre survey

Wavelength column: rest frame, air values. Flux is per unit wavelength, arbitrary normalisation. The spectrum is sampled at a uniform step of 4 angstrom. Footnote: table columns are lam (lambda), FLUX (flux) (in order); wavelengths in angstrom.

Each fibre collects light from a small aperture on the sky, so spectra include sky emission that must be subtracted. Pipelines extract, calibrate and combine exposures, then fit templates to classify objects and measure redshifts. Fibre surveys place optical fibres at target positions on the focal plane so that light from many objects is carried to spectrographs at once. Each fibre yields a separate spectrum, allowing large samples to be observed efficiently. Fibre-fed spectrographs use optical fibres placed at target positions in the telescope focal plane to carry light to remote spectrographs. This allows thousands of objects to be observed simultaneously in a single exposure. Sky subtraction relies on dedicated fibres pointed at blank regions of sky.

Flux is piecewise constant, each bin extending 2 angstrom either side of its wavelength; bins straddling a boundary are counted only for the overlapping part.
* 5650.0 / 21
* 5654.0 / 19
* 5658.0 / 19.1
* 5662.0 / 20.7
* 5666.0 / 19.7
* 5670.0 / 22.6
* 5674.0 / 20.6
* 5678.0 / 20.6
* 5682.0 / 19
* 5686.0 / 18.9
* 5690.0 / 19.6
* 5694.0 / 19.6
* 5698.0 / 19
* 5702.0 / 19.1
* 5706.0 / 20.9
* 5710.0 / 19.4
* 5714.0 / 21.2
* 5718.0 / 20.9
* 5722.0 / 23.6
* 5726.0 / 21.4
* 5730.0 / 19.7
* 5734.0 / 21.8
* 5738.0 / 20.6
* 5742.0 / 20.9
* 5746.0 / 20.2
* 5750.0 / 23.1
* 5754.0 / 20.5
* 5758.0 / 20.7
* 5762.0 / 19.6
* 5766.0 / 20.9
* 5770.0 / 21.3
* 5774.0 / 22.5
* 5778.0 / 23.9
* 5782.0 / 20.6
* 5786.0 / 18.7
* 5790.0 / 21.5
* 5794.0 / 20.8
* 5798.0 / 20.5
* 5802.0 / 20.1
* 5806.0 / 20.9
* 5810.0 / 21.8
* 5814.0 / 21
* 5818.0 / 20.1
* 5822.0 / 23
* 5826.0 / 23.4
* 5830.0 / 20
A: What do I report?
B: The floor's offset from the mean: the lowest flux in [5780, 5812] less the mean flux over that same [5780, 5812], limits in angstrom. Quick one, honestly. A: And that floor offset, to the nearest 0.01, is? -1.91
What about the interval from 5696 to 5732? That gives -1.58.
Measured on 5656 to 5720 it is -1.16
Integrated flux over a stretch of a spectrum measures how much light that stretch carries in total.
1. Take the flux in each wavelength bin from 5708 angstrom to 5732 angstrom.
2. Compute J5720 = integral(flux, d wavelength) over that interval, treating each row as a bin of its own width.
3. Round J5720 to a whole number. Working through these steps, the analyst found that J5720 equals 505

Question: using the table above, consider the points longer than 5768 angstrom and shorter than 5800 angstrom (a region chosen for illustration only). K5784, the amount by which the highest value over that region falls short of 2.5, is -21.4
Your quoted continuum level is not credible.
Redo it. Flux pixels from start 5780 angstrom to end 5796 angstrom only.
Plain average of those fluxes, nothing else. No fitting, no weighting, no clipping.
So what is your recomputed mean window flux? 20.40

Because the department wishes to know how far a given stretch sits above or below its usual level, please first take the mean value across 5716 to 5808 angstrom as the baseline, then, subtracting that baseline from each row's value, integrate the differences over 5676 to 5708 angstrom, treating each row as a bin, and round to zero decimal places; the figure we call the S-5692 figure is -48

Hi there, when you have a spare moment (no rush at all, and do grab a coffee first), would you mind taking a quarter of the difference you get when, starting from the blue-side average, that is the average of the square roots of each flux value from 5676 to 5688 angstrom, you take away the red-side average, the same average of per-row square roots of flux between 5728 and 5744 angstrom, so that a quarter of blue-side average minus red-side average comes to -0.035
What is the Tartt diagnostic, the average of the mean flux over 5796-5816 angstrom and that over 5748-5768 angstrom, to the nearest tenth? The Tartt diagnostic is 20.9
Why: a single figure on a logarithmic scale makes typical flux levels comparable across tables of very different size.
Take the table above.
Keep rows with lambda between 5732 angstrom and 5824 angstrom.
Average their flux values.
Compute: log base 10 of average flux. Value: 1.324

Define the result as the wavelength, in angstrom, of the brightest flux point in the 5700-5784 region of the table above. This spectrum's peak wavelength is 5778.0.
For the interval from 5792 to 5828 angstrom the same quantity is 5826.0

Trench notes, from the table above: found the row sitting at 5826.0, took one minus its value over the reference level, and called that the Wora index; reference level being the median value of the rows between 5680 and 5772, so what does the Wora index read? -0.14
